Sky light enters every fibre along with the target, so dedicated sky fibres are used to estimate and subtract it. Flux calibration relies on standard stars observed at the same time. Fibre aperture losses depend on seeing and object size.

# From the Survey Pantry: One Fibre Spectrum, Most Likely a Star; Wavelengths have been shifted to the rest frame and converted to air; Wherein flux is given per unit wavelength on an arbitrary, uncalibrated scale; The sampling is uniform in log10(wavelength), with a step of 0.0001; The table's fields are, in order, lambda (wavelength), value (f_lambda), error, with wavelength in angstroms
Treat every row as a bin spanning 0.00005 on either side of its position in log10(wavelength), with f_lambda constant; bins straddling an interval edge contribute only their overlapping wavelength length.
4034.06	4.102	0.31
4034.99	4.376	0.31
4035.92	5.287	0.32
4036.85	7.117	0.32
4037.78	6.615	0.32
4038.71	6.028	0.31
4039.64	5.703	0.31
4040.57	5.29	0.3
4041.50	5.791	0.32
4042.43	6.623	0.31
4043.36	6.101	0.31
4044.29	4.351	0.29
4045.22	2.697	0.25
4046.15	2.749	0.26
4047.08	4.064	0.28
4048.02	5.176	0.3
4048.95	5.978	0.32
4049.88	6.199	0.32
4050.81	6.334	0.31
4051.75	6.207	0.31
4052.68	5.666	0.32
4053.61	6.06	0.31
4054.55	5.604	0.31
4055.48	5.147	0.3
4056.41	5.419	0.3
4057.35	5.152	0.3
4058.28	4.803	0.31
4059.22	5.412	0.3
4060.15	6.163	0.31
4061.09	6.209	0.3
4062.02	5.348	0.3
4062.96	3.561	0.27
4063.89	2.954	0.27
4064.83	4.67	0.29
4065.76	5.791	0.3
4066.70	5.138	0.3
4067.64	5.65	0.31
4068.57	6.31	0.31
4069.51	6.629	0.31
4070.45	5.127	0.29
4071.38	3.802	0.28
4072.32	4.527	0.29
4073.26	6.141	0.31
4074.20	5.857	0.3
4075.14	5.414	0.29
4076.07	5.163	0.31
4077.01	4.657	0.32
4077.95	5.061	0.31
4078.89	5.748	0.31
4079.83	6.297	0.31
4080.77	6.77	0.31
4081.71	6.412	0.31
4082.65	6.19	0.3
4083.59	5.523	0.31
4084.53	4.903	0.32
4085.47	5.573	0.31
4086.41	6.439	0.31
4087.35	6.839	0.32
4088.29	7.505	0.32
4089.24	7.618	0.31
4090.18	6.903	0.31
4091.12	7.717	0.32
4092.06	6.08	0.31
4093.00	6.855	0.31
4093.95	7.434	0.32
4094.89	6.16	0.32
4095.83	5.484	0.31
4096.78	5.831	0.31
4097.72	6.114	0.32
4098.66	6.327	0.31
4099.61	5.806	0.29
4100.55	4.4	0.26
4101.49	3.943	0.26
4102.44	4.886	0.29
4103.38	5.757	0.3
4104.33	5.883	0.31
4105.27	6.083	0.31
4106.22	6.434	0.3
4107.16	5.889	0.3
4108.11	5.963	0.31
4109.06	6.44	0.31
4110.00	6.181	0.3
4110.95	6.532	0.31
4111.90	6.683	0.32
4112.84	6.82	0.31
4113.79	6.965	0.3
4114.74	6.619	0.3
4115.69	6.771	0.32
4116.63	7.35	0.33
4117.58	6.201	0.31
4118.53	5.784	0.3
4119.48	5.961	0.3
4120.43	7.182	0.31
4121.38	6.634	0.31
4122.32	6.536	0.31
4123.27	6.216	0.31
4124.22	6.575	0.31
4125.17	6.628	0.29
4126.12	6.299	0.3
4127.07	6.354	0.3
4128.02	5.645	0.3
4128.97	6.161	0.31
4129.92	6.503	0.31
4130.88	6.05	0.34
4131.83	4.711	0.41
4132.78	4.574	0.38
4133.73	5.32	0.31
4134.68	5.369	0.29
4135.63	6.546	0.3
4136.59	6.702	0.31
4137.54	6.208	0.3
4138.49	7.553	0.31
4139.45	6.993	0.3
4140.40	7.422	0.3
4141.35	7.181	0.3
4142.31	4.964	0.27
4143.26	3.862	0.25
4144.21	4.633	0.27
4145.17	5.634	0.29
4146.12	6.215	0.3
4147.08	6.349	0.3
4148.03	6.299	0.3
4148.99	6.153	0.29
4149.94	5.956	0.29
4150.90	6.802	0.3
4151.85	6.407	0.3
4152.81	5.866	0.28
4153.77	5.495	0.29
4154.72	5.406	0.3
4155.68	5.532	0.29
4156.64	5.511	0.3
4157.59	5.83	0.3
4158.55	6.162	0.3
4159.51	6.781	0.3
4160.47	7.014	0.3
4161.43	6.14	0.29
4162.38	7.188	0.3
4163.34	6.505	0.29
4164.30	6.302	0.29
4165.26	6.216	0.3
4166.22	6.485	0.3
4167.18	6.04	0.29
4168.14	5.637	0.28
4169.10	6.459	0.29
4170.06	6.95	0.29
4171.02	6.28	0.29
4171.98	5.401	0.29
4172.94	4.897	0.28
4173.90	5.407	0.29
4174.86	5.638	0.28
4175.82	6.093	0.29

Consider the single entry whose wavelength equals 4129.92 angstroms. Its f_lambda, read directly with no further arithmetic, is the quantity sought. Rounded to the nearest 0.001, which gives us 6.503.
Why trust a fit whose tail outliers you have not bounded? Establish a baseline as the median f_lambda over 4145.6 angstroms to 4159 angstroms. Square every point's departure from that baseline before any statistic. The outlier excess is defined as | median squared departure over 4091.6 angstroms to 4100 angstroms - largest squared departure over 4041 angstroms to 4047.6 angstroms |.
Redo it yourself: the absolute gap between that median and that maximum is 11.2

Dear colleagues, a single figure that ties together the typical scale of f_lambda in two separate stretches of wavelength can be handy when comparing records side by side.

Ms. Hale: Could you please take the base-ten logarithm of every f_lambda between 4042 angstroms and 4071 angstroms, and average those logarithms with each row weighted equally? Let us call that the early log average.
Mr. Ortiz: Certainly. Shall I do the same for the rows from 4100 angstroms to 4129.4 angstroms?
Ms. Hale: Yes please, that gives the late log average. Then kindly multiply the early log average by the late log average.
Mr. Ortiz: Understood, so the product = 0.56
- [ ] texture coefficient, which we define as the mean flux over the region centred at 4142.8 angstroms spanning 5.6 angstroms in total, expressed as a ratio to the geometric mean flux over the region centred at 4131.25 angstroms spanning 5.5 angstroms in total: 1.02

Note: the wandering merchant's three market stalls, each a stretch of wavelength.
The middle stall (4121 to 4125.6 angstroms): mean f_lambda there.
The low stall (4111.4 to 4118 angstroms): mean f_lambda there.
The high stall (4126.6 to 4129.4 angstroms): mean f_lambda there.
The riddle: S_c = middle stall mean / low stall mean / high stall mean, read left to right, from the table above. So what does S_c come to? 0.16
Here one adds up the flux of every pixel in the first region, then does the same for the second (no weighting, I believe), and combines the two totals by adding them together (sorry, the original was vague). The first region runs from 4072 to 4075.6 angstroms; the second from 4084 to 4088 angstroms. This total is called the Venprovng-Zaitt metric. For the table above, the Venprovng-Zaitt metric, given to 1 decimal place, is 45.7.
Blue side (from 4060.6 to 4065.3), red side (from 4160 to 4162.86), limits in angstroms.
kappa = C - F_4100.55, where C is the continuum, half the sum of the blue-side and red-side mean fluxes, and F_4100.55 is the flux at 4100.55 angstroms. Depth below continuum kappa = 1.3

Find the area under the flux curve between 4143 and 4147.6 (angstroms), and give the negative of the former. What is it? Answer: -25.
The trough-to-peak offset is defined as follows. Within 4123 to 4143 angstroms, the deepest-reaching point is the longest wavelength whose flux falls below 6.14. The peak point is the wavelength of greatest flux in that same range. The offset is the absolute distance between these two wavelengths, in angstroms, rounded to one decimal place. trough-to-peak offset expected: 3.8 angstroms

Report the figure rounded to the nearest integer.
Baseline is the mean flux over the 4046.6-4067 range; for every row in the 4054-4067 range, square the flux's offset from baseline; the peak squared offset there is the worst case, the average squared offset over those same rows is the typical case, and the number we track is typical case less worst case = -5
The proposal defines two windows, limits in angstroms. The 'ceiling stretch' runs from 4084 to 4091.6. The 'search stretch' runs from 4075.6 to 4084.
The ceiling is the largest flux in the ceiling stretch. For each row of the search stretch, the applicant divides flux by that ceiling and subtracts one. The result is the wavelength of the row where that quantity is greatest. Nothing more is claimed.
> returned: 4080.77 angstroms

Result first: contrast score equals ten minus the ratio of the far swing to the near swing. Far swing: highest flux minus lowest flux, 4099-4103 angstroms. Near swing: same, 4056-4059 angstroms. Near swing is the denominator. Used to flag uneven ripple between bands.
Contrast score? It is 7.0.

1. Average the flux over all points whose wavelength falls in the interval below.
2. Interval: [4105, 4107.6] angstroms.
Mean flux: 6.14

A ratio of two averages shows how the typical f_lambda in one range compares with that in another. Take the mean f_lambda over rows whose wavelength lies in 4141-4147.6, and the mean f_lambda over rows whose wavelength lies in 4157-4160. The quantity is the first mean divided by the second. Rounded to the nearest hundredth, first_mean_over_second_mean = 0.89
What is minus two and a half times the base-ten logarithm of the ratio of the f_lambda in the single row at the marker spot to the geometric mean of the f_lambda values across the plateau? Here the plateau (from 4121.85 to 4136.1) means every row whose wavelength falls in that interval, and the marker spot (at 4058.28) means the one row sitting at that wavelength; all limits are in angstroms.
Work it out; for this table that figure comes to 0.23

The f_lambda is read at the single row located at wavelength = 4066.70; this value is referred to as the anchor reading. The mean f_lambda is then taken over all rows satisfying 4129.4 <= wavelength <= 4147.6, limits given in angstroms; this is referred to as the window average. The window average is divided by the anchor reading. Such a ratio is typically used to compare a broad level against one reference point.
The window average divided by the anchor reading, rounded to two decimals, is 1.16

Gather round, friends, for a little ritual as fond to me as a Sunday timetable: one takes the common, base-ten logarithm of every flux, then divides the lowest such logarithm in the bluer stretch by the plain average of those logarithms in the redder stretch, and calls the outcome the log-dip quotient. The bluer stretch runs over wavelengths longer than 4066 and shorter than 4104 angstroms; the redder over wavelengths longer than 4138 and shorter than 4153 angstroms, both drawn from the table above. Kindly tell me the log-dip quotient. 0.74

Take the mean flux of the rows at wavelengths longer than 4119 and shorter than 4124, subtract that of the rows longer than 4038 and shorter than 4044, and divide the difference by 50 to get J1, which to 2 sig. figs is 0.012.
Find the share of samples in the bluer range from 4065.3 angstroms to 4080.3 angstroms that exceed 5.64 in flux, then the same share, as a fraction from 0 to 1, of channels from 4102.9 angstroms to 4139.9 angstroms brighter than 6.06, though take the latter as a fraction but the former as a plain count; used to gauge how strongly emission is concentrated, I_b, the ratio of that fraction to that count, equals 0.087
